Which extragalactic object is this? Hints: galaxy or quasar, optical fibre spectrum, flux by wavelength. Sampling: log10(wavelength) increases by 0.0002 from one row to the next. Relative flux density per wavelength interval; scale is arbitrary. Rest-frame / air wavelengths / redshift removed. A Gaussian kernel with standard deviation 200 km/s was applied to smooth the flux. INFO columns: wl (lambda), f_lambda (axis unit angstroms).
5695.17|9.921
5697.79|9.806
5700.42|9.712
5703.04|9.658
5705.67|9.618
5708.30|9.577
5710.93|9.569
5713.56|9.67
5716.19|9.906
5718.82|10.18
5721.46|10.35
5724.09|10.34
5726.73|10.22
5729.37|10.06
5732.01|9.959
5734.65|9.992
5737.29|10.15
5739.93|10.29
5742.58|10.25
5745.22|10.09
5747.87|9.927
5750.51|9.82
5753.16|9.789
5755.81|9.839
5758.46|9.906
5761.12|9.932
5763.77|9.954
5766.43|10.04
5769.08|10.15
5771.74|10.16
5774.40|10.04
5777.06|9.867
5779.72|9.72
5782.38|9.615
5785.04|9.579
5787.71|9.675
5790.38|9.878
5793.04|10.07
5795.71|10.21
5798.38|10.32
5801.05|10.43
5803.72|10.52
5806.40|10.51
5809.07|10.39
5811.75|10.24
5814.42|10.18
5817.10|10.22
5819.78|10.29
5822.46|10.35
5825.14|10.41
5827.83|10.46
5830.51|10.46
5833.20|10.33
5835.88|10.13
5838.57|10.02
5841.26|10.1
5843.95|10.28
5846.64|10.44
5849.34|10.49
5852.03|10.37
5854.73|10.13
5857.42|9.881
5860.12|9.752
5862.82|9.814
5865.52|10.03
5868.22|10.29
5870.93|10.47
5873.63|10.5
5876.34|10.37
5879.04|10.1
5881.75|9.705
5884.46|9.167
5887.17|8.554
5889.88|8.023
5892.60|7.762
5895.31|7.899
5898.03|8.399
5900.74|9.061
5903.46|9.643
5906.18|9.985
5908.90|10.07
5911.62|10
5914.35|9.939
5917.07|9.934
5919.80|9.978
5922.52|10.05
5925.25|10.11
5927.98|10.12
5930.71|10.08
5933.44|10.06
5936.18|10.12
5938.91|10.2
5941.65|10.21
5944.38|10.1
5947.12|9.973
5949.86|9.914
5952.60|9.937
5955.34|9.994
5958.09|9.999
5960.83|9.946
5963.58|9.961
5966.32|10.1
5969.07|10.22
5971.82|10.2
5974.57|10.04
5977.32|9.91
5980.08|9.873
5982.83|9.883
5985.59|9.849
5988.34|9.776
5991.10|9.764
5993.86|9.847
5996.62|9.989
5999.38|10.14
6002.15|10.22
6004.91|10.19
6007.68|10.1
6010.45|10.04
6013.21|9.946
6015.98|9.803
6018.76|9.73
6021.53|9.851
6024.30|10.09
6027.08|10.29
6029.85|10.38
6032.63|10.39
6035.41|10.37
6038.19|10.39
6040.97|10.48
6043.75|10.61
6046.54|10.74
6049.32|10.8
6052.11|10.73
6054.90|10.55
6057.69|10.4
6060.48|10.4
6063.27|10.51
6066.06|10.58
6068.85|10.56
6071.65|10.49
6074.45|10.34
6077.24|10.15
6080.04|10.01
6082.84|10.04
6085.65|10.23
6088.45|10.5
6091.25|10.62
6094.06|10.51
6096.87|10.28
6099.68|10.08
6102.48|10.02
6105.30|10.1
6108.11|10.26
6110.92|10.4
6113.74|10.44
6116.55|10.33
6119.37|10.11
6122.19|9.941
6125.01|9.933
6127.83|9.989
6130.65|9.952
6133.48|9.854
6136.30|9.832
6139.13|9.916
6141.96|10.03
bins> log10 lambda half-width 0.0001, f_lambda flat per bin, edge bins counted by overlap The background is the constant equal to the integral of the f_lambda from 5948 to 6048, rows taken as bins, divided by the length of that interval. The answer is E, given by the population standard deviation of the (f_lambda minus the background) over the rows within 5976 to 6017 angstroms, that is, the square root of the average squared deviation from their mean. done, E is 0.15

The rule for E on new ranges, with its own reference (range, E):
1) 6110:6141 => 0.21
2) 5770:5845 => 0.27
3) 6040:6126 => 0.24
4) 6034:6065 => 0.15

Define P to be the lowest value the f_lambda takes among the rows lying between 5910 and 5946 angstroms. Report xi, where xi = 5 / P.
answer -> 0.503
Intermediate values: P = 9.934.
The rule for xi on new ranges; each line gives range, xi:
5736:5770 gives 0.511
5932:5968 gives 0.504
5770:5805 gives 0.522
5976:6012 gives 0.512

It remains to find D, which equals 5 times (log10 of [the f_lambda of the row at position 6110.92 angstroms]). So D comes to 5.09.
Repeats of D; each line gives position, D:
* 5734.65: 5.00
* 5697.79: 4.96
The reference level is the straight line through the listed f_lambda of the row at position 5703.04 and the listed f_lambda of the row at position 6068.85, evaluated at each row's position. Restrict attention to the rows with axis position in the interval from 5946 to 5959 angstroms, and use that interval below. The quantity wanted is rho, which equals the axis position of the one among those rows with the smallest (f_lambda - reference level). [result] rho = 5949.86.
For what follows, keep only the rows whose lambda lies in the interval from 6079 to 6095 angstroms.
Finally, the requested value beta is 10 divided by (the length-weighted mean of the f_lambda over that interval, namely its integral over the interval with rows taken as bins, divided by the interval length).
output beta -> 0.97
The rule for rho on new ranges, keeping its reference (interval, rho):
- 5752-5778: 5753.16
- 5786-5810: 5787.71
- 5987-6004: 5991.10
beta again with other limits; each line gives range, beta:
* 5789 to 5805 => 0.98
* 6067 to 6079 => 0.96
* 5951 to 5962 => 1.00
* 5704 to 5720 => 1.03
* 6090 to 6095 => 0.95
